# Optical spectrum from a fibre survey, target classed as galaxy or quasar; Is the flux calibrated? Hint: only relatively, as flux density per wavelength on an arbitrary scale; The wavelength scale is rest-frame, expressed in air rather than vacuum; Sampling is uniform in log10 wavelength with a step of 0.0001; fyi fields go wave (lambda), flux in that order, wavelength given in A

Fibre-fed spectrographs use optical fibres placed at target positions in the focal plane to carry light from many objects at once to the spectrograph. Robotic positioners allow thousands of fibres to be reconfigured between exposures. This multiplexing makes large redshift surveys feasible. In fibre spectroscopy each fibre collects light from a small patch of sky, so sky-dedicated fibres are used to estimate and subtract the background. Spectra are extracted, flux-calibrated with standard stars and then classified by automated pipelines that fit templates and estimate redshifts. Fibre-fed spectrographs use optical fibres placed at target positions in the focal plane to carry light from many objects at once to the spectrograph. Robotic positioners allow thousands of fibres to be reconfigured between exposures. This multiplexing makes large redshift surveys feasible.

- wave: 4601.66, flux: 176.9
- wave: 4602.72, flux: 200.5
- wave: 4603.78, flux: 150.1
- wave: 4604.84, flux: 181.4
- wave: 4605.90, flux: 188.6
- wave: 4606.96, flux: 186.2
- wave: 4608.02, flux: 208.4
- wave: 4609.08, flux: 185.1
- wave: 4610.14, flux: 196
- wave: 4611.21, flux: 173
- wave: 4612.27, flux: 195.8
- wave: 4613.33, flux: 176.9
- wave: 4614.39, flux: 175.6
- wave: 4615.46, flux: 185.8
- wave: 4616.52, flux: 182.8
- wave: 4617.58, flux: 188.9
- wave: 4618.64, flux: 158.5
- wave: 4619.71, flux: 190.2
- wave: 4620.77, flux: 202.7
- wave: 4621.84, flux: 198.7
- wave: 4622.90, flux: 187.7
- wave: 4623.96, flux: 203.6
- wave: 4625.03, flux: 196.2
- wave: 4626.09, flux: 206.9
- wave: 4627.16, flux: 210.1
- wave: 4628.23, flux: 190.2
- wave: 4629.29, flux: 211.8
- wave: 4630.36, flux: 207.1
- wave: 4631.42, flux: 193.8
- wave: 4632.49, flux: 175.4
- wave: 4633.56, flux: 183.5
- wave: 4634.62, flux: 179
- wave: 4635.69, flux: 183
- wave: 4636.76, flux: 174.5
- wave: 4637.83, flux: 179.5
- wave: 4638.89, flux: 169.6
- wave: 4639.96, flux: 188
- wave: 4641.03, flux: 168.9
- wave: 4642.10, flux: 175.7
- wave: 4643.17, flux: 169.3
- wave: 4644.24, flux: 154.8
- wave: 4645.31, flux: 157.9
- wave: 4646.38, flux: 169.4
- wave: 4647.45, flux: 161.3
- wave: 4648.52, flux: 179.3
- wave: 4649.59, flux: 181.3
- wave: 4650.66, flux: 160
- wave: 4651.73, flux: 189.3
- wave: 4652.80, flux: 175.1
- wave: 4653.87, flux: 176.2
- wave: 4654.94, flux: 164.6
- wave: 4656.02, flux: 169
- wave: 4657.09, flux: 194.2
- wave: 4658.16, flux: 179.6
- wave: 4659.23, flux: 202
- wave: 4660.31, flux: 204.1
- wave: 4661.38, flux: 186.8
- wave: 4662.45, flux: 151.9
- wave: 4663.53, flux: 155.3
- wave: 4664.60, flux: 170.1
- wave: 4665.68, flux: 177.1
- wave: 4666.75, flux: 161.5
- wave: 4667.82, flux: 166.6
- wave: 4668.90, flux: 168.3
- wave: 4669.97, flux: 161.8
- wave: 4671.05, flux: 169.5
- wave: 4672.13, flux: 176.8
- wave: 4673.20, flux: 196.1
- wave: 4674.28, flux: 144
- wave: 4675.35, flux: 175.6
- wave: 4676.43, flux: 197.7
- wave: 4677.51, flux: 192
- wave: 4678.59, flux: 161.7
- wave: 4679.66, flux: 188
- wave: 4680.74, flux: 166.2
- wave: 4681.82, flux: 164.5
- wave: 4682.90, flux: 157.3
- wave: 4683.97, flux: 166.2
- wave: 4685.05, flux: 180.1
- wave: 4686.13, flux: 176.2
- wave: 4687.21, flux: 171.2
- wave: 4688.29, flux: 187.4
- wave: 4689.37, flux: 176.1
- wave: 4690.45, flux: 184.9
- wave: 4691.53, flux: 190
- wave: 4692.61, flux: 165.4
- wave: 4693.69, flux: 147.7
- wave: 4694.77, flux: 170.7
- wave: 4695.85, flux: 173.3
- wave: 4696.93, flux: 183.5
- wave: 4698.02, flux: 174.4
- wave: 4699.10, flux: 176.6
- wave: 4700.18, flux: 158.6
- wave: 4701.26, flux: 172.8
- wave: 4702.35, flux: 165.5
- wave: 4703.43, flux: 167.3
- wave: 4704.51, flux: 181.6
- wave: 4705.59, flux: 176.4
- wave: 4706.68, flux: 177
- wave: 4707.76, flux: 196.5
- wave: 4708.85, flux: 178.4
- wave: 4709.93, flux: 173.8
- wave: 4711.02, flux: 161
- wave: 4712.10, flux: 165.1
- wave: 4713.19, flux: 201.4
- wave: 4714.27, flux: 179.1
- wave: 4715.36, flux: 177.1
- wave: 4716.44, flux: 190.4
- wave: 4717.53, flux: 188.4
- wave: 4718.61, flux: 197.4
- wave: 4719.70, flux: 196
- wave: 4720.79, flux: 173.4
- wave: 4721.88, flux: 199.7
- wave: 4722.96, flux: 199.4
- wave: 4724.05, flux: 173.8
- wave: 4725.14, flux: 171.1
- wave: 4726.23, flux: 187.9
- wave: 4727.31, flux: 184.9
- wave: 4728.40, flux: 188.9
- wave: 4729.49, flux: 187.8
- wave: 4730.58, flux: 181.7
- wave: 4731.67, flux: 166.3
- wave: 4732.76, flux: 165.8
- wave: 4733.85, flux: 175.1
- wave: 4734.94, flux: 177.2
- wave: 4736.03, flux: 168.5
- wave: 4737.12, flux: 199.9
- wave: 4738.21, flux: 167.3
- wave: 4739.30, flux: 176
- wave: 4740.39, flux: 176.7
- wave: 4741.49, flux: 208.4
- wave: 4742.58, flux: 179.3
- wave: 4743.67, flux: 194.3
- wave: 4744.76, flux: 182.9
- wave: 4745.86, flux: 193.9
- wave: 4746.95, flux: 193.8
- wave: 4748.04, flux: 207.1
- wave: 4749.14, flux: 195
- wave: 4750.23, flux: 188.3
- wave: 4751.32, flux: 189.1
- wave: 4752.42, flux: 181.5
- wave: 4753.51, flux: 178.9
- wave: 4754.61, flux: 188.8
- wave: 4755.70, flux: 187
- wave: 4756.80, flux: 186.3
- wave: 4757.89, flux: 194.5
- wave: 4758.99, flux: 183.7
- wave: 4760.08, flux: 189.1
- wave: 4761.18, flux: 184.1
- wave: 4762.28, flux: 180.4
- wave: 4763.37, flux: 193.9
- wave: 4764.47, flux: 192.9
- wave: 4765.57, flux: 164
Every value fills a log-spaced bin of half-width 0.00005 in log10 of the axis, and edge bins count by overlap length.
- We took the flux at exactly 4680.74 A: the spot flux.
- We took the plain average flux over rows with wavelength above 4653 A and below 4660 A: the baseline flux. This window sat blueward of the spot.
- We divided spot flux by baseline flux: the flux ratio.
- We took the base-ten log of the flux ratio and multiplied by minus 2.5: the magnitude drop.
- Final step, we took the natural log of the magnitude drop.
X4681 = -2.4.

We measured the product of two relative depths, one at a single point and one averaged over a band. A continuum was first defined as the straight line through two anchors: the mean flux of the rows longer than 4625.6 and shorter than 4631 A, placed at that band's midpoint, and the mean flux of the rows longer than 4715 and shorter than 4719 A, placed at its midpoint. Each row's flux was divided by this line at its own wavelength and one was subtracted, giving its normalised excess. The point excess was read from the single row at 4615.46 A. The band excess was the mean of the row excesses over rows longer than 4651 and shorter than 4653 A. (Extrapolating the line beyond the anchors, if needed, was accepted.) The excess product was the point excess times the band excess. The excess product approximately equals 0.010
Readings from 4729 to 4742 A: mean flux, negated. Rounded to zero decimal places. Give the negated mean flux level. -179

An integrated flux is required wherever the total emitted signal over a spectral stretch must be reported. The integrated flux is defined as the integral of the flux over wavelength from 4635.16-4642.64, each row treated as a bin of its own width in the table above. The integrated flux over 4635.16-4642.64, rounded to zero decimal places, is 1324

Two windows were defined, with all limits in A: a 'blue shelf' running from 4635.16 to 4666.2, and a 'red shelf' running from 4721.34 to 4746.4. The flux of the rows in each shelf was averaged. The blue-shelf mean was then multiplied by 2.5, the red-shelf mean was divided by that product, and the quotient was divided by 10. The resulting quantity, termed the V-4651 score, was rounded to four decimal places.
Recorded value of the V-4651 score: 0.0419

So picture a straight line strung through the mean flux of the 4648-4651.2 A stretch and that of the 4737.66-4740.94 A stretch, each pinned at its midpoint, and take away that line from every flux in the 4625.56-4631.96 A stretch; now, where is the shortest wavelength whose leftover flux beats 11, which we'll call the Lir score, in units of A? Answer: 4626.09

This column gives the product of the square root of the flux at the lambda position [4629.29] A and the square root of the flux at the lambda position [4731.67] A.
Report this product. 188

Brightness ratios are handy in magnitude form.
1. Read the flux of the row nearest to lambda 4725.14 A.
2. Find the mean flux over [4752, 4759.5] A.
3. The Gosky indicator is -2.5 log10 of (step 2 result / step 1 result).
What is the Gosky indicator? -0.09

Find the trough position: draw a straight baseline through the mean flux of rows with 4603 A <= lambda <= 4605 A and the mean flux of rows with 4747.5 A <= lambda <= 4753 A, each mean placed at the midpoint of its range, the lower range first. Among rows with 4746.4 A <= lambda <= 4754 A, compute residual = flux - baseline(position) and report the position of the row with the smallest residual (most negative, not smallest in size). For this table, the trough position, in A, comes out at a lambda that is 4753.51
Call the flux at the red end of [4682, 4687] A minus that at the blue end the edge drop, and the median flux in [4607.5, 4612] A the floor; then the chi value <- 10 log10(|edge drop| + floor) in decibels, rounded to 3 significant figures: 23.2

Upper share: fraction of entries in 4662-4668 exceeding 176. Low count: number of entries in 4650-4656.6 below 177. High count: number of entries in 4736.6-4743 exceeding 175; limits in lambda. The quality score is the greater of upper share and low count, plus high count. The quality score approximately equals 10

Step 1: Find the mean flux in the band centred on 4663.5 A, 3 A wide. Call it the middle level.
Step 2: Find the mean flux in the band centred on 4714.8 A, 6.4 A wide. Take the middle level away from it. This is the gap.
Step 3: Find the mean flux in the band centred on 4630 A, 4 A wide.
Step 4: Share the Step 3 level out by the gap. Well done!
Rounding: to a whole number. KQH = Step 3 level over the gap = 8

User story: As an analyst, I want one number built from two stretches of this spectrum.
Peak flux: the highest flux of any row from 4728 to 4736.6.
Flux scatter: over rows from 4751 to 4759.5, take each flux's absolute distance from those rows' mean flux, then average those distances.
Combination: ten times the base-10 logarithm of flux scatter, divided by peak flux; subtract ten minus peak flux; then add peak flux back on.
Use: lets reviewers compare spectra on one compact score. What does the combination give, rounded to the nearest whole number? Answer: 368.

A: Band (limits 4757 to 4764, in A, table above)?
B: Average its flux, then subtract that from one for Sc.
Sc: -187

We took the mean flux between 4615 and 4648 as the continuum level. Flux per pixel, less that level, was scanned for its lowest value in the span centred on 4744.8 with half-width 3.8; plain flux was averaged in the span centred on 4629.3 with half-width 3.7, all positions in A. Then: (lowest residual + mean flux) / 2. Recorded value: 97.3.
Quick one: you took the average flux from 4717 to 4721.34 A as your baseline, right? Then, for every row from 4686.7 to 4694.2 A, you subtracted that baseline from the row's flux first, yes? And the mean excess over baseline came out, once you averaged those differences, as -14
